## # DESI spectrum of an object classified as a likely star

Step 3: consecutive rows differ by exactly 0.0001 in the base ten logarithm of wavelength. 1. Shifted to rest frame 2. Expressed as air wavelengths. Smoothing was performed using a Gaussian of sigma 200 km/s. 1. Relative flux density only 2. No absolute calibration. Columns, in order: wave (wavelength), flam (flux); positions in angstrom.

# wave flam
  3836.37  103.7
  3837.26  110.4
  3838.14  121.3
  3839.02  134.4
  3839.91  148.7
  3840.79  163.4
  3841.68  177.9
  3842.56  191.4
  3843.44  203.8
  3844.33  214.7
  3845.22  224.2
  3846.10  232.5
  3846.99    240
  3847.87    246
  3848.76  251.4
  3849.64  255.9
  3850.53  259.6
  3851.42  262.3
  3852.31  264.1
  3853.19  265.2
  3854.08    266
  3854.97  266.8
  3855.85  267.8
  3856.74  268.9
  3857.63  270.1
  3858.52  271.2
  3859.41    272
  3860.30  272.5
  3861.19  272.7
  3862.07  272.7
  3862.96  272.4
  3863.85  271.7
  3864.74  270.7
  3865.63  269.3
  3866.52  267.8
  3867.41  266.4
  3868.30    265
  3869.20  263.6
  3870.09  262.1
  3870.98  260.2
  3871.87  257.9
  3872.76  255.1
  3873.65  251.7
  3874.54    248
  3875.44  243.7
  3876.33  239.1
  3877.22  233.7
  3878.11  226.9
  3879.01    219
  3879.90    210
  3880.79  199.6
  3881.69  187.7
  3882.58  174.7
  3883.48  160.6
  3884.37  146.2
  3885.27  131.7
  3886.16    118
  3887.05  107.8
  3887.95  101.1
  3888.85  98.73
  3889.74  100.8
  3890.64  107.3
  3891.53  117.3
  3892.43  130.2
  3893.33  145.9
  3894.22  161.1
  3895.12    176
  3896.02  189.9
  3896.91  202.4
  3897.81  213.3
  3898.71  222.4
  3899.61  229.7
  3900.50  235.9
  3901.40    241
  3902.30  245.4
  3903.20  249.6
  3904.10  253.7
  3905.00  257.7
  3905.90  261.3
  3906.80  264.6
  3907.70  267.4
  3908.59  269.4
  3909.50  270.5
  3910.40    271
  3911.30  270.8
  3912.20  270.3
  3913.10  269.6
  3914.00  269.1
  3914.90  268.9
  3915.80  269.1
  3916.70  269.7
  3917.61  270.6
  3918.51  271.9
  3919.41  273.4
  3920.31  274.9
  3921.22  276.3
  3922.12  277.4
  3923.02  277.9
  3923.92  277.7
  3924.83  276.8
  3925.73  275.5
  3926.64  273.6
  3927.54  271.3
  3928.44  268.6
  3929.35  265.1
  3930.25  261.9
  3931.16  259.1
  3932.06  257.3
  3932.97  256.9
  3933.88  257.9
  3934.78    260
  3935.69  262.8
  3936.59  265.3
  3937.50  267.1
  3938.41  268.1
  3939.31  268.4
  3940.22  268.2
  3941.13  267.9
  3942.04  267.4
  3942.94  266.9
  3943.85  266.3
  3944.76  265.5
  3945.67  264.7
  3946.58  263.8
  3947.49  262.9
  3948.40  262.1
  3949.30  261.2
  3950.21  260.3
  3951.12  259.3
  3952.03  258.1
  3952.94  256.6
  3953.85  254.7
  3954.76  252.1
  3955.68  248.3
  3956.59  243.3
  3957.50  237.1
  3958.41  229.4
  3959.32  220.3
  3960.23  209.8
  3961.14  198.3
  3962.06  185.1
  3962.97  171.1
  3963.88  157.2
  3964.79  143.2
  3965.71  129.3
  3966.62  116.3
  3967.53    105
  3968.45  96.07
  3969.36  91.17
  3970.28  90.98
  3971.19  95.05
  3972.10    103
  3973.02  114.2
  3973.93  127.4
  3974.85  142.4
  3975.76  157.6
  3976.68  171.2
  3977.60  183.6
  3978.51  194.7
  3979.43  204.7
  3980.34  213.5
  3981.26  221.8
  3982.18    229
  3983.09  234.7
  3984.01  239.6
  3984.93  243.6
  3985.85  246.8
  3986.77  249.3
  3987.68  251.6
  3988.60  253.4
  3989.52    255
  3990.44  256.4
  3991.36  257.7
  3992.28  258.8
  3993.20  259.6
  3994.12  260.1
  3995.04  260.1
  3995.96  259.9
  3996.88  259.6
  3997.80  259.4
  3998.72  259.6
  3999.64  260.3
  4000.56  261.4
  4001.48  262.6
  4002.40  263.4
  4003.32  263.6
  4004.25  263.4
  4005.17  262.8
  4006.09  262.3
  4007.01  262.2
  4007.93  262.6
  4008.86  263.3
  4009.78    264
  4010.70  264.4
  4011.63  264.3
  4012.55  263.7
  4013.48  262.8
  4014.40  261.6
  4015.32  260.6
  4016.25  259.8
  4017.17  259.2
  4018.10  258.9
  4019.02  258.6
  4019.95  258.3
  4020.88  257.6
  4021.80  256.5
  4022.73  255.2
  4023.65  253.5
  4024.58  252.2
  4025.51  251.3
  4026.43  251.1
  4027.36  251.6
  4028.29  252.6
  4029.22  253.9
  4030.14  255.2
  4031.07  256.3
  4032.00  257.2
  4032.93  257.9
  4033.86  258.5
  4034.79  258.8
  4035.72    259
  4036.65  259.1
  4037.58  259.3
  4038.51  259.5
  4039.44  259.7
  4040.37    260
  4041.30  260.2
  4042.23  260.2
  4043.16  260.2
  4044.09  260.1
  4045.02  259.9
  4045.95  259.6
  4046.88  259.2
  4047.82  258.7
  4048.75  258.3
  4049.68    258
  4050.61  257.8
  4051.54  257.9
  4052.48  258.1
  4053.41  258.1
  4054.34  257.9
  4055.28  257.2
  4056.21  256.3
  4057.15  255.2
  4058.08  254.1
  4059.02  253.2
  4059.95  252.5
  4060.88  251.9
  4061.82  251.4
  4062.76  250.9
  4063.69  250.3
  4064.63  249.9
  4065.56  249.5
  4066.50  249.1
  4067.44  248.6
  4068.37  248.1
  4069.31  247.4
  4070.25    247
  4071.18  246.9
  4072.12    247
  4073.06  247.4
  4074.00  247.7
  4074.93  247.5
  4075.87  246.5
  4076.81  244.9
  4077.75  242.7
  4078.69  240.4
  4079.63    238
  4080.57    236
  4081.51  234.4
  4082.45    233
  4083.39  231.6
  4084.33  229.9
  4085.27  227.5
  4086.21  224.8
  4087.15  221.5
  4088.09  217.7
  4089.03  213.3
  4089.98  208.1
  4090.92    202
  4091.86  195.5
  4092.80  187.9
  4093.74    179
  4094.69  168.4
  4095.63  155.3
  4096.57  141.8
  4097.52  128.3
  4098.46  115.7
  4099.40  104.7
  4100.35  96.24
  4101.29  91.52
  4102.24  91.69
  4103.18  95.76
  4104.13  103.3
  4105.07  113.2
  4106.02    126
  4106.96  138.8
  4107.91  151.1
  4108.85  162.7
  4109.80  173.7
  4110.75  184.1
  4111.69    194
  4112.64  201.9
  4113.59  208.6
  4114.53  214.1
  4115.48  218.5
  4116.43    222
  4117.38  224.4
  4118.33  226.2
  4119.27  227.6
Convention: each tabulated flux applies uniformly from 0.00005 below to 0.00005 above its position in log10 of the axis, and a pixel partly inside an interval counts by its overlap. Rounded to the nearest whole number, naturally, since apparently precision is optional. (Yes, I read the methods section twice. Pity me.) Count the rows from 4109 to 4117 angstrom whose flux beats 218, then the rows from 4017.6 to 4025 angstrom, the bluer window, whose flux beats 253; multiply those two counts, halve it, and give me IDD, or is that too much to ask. 7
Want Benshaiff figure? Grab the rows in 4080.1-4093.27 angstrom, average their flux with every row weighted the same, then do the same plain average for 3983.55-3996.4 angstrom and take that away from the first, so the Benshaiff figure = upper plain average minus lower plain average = -35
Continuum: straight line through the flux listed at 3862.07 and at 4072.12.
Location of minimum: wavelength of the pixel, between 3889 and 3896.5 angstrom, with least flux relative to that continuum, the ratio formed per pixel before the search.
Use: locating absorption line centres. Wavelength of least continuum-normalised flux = 3889.74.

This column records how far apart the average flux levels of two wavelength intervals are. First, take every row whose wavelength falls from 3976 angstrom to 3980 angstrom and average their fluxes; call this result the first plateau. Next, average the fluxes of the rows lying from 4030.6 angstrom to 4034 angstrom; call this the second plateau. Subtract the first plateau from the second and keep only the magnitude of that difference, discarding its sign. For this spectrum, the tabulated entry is 69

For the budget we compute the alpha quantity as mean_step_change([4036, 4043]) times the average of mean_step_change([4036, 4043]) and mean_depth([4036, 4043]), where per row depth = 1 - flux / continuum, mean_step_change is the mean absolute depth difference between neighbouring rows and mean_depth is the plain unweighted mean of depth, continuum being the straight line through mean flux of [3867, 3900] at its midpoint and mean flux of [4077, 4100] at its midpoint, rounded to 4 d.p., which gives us -0.0001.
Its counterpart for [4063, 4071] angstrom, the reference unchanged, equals -0.0003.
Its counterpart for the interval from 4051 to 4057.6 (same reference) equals -0.0004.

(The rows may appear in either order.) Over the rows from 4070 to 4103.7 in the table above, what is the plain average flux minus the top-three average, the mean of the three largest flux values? -50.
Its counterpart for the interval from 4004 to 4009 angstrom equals 0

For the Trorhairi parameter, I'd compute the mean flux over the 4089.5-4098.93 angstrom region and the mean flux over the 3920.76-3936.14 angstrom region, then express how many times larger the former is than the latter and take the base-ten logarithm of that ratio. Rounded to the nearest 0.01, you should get -0.20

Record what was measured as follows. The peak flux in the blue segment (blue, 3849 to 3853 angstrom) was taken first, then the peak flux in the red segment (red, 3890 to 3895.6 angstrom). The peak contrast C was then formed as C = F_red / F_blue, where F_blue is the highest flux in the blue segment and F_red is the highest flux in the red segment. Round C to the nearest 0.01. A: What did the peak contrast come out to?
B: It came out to 0.67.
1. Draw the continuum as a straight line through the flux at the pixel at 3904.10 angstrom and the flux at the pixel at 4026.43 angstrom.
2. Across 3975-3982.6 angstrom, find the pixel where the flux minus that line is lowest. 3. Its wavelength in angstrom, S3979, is 3975.76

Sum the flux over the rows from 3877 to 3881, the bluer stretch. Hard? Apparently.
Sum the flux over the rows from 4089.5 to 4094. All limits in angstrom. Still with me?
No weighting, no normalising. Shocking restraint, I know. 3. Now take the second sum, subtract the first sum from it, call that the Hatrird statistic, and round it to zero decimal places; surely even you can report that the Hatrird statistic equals -117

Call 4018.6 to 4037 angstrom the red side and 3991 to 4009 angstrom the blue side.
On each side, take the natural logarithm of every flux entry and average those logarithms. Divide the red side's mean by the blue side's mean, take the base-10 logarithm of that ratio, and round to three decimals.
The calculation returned -0.002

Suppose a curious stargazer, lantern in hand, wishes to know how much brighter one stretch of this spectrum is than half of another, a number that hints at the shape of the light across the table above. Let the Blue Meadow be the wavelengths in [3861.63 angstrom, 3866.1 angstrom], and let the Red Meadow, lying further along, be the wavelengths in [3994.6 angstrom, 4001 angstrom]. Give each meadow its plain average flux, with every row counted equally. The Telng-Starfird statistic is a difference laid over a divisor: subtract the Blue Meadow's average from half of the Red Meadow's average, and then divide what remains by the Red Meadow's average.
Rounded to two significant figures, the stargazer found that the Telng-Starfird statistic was -0.54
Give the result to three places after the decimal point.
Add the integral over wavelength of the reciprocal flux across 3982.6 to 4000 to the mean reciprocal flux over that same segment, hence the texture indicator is 0.073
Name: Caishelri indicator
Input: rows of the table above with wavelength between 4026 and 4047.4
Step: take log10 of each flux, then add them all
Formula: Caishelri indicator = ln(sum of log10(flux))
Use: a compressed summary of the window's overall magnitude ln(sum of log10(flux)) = 4.0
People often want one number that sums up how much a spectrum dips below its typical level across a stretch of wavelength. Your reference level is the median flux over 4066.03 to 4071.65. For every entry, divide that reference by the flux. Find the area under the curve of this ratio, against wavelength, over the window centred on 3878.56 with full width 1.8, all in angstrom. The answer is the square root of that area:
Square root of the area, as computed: 1.41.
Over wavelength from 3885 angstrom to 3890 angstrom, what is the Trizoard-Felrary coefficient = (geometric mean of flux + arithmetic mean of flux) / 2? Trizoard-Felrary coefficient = 109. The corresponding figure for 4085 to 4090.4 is 219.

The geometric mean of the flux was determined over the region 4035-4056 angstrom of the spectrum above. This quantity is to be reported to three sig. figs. 259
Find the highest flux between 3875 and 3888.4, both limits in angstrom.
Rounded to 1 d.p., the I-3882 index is 243.7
